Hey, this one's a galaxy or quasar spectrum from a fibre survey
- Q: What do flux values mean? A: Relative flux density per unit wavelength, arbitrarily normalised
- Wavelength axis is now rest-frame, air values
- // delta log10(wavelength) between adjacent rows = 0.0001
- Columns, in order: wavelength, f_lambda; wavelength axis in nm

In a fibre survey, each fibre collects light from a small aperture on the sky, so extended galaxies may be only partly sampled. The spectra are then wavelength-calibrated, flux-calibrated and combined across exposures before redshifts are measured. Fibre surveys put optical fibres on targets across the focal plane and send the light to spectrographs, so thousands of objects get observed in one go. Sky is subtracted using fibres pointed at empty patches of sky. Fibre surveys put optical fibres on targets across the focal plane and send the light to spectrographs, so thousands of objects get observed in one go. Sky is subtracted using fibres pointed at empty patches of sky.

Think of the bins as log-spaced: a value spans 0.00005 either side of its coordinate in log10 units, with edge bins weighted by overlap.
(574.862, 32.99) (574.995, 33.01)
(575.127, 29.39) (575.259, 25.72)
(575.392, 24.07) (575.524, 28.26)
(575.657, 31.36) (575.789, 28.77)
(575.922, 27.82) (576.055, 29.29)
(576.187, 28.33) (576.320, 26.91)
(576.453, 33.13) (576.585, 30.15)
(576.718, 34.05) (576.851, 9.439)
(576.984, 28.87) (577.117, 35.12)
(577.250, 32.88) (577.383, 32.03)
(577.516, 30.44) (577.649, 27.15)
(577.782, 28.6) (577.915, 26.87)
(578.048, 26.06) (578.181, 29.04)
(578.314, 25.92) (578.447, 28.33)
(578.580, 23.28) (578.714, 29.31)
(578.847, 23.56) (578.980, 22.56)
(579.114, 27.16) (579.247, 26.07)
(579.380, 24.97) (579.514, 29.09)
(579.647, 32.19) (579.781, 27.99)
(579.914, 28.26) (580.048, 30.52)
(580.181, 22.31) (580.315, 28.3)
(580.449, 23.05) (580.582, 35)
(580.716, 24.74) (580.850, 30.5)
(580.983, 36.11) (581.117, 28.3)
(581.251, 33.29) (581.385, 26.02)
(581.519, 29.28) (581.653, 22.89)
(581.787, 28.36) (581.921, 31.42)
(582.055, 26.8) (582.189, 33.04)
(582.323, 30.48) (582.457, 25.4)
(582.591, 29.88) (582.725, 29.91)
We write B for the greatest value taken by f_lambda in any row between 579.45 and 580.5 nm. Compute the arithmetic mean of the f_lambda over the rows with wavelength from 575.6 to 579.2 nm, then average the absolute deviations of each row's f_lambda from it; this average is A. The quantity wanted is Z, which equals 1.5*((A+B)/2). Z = 26.4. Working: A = 3.1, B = 32.19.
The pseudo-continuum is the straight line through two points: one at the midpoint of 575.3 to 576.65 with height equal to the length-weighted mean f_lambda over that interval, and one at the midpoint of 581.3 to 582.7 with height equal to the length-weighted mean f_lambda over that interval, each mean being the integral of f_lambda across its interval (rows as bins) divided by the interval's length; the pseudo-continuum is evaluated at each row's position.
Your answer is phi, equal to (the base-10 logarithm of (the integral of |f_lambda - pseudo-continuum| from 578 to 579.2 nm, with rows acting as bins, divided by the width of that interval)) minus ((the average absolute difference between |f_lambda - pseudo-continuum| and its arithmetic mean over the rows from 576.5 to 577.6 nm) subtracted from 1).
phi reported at 3.3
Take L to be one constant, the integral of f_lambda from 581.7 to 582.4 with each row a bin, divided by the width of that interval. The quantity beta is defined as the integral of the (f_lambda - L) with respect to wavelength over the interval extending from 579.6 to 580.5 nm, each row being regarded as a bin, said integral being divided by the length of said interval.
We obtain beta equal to -2.3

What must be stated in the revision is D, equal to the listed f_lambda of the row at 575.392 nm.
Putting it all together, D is 24.07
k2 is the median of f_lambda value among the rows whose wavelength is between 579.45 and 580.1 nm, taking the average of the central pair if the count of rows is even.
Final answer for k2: 29.1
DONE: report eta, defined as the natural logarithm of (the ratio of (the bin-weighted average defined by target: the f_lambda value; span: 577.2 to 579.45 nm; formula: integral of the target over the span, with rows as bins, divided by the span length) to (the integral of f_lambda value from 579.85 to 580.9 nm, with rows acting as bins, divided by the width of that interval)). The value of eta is -0.019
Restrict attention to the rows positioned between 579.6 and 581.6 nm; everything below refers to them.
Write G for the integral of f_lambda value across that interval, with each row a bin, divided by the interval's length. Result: 29.0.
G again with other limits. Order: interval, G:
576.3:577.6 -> 29.3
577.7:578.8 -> 27.1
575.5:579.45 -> 27.8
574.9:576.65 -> 29.0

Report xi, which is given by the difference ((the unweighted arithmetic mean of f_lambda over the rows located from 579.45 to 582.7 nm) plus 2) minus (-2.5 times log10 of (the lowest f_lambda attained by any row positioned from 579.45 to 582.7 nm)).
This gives 34.3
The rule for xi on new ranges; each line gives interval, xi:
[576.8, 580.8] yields 31.7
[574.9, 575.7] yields 34.1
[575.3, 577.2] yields 32.7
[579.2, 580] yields 33.6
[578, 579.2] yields 31.5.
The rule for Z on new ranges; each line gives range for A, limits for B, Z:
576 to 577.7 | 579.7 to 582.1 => 29.9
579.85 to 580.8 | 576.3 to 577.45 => 29.0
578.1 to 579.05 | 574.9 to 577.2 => 28.2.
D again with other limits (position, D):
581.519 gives 29.28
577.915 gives 26.87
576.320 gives 26.91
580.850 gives 30.5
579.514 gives 29.09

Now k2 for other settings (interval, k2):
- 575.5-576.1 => 28.8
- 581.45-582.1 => 28.4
